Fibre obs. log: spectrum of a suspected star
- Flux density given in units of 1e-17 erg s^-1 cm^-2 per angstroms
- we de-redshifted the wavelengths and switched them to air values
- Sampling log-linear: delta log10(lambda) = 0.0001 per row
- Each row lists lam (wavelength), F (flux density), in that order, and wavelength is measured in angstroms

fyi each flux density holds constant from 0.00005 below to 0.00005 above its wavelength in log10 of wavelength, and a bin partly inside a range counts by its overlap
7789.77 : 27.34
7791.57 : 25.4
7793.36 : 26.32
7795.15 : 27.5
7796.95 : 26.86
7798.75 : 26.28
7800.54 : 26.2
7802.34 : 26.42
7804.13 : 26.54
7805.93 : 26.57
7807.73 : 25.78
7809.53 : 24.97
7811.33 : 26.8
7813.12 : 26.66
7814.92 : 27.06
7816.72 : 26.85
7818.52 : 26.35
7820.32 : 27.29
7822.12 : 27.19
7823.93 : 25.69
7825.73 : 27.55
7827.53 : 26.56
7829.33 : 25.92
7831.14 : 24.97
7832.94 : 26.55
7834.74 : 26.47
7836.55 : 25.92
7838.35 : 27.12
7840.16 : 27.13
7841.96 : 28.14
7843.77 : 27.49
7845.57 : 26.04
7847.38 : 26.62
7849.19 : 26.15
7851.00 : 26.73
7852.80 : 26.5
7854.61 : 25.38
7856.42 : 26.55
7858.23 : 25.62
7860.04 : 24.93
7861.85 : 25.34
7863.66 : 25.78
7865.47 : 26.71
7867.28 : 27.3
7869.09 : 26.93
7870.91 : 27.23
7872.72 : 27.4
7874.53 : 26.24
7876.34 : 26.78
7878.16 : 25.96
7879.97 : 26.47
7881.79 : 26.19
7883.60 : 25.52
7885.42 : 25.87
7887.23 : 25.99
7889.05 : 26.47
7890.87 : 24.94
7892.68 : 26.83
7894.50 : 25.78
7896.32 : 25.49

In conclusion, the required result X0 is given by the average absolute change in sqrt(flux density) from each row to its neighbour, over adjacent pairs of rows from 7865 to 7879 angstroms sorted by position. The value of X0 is 0.05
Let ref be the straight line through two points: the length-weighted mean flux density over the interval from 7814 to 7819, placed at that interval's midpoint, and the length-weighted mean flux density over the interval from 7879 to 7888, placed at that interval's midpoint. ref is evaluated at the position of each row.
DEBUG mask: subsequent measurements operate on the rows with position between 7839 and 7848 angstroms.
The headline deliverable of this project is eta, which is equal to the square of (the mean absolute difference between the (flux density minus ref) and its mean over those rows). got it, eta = 0.33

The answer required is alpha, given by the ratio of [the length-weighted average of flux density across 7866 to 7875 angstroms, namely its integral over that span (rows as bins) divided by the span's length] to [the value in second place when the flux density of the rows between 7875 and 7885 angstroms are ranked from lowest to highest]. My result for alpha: 1.04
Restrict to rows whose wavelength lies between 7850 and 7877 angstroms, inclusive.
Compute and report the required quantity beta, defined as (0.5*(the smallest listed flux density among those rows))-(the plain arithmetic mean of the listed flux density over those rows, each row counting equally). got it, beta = -13.9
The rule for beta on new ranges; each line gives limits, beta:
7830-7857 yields -14.0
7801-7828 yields -14.1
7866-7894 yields -13.9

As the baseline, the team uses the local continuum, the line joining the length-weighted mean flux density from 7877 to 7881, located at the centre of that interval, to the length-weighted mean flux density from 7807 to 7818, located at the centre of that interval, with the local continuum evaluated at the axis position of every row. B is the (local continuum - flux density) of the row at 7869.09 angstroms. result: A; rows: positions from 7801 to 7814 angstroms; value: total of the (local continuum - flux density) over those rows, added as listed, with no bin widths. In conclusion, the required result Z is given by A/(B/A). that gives -1.3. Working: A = 1.0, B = -0.7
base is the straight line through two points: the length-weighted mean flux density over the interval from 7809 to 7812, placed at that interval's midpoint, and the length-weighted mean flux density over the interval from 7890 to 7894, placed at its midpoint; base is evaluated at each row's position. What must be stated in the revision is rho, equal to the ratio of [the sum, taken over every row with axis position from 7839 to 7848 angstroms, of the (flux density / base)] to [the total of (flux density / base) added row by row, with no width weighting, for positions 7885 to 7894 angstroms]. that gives 1.04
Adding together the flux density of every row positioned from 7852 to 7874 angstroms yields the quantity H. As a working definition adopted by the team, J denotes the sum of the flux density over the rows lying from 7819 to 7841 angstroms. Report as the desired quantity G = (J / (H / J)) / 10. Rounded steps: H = 316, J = 318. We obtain 32.11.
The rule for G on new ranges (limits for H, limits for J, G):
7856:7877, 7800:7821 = 31.82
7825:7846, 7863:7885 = 31.72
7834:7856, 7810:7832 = 31.81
